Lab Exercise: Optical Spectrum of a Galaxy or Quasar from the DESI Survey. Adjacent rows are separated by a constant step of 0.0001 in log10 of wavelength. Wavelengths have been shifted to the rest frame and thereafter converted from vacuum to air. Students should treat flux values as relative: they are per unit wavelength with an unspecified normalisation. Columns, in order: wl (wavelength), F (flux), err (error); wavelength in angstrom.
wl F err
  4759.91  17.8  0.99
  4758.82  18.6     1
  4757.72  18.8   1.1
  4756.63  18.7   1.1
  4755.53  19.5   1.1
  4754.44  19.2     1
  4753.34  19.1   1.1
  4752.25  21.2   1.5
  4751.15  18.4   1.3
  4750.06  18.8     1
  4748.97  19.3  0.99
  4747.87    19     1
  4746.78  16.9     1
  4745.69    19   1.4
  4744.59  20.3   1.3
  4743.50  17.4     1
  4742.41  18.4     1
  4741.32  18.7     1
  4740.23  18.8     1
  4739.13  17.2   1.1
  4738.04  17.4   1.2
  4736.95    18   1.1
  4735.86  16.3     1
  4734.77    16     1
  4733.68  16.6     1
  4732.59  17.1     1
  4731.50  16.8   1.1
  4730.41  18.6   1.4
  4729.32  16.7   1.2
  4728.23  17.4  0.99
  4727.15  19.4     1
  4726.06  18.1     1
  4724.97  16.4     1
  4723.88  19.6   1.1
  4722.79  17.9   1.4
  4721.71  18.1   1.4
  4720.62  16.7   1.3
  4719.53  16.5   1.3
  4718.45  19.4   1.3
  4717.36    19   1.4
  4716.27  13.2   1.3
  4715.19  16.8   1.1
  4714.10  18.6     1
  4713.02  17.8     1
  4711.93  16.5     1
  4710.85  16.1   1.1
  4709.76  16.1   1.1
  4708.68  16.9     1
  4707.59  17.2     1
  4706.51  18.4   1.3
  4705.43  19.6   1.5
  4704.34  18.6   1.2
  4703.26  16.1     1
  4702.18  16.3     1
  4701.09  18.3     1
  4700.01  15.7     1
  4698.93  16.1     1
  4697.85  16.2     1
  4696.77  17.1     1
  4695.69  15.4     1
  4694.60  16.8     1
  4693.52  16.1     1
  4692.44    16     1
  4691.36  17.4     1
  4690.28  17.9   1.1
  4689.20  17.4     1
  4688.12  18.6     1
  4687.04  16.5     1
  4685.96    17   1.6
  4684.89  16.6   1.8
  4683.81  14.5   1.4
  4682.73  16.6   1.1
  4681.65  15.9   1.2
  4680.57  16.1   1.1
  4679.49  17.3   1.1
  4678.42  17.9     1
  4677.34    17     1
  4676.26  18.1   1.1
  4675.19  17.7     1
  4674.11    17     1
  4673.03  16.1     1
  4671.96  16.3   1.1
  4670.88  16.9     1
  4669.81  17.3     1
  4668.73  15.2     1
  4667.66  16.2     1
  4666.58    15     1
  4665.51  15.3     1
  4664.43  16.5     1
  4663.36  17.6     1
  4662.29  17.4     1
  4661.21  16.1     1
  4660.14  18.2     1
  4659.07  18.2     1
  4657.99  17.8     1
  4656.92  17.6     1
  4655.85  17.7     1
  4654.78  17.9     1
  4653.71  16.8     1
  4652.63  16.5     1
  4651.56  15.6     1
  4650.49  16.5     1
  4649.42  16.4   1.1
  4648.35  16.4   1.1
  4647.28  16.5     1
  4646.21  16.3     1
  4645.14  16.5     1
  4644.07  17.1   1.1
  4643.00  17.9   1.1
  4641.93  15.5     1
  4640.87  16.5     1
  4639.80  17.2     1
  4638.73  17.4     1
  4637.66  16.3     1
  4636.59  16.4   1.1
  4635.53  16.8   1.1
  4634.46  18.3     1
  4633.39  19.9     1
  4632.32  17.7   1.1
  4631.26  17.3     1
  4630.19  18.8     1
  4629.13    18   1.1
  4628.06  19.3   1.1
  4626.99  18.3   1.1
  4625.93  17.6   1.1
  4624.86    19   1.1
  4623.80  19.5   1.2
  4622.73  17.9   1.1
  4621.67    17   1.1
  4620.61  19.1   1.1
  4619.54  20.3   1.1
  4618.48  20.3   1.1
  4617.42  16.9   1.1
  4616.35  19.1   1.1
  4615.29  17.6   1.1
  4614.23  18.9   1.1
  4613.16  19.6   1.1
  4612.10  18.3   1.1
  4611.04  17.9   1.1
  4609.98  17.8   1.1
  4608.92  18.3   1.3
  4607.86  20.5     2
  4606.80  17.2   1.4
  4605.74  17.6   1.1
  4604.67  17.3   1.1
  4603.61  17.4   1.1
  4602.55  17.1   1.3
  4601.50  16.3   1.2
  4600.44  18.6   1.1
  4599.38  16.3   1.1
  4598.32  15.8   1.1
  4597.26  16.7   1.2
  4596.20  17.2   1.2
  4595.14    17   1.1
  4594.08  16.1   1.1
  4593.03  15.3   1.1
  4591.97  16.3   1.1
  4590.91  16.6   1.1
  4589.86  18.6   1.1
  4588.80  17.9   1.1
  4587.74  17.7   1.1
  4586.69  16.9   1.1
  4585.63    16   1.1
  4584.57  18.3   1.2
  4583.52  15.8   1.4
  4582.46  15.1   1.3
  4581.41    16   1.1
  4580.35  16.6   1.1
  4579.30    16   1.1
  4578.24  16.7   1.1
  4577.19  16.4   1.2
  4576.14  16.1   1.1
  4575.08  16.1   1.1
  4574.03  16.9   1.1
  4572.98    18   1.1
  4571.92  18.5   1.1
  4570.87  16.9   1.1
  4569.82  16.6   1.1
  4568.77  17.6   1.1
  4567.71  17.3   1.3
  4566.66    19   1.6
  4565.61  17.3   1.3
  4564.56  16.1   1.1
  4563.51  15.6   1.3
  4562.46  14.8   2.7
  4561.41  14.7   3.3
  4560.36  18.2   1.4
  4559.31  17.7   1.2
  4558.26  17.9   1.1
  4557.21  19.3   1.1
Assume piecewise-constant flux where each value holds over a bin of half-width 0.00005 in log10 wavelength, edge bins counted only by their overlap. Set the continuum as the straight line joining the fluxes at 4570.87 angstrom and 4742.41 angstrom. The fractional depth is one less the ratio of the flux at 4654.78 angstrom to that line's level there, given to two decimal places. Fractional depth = -0.02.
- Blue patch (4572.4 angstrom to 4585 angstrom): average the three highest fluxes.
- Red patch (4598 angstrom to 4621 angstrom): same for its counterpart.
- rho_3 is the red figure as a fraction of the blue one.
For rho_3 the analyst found 1.15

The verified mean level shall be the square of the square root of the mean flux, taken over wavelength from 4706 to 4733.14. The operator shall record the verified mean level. 17.4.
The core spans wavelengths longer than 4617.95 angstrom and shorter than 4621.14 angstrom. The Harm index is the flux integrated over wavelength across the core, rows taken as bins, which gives 63.5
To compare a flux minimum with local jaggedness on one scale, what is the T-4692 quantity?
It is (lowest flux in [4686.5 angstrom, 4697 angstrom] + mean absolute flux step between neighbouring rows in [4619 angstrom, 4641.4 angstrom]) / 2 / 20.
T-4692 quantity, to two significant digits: 0.41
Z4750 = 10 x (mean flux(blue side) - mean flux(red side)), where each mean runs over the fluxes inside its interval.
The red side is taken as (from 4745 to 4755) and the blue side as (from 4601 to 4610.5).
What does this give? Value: -12.7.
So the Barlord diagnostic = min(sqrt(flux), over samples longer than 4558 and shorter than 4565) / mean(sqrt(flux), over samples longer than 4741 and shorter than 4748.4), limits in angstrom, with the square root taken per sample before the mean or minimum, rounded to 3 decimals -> 0.891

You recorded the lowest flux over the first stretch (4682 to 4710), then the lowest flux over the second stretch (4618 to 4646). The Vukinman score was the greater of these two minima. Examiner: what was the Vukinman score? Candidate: 15.5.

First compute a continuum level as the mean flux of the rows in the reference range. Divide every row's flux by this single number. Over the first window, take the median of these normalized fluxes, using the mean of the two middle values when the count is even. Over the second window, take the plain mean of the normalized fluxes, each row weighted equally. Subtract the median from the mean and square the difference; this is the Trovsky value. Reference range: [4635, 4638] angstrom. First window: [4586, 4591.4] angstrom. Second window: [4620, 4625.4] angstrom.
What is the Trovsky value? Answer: 0.002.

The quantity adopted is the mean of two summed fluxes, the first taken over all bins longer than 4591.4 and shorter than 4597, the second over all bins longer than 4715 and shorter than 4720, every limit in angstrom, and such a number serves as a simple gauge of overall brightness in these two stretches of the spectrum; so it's 83.4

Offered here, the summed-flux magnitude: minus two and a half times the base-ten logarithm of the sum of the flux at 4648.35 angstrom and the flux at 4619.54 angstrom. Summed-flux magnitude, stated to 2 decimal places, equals -3.91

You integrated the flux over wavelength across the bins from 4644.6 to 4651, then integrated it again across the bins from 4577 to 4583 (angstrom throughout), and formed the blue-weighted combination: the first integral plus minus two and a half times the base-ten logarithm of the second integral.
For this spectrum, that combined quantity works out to 100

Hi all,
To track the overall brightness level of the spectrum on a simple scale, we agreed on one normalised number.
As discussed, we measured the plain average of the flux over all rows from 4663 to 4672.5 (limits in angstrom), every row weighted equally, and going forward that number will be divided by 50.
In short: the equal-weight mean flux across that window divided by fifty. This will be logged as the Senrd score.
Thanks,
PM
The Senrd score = 0.325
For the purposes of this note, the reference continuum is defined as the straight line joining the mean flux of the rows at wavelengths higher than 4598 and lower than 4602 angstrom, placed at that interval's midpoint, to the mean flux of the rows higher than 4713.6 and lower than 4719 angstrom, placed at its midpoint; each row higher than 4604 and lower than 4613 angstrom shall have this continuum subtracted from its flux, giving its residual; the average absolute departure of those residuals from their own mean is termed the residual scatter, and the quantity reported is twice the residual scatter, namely 1.37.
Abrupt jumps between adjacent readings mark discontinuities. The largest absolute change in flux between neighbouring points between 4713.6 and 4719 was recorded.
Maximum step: 5.8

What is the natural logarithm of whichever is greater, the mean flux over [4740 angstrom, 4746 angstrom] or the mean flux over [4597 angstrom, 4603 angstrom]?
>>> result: 2.93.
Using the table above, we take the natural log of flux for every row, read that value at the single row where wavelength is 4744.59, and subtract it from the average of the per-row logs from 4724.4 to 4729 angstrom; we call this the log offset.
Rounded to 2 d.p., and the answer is -0.13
